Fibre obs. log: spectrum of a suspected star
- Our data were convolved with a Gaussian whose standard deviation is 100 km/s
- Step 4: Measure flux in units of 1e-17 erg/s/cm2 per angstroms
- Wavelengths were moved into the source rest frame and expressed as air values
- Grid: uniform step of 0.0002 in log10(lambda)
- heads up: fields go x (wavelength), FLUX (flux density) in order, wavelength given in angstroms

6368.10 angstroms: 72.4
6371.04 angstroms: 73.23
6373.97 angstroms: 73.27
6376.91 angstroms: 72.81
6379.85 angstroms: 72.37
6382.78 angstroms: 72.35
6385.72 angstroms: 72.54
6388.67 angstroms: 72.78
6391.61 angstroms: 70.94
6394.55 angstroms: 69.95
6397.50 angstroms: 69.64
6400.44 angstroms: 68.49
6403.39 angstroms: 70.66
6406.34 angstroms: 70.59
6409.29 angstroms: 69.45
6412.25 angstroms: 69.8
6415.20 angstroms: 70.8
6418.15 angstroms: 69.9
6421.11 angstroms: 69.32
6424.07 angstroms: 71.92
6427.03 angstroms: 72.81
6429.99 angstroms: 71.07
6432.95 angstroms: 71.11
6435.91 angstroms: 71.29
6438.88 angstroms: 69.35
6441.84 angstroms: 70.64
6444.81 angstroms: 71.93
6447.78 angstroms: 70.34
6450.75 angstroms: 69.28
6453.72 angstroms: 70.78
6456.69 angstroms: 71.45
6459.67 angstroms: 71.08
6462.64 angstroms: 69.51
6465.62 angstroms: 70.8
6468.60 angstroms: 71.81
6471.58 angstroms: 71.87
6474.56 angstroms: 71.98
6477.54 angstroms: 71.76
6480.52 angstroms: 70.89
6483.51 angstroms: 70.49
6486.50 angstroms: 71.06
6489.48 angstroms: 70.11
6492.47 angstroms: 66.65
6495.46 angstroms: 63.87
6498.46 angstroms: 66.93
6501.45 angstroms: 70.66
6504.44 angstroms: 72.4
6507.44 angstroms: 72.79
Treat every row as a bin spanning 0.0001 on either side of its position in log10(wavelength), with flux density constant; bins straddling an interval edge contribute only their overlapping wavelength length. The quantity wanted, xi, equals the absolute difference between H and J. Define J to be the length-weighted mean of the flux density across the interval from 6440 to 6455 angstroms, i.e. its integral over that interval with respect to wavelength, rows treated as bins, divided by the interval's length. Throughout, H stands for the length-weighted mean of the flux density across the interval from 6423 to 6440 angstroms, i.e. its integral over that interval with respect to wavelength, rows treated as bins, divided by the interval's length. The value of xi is 0.7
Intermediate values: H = 71.3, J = 70.58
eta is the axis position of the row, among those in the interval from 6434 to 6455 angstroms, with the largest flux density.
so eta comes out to 6444.81 angstroms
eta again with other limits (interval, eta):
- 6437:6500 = 6474.56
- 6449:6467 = 6456.69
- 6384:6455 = 6427.03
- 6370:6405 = 6373.97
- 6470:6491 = 6474.56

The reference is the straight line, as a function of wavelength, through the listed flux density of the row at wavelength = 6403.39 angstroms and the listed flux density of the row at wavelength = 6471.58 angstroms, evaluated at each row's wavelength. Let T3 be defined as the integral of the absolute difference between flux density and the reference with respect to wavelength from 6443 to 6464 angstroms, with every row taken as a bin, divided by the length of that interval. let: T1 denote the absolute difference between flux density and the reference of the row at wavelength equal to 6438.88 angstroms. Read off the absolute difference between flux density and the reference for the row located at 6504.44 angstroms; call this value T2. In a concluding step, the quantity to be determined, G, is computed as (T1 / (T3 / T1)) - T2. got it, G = 3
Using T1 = 1.9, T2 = 0.1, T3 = 1.1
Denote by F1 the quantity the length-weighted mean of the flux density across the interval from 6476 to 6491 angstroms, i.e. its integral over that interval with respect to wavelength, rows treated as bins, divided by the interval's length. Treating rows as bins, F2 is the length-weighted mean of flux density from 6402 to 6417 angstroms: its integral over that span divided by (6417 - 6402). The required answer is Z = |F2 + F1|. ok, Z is 141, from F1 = 70.9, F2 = 70.26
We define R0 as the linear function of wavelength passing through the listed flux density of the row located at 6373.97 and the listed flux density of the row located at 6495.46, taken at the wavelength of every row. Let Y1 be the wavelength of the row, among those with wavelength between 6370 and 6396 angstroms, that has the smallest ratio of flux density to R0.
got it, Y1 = 6394.55 angstroms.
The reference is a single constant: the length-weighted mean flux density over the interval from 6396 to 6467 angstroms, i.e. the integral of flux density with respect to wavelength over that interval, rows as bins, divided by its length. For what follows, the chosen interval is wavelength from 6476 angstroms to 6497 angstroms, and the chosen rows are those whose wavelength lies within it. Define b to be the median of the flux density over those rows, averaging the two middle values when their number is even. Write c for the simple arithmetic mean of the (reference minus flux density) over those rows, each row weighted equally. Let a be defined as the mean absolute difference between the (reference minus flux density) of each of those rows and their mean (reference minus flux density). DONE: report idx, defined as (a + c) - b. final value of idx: -67.0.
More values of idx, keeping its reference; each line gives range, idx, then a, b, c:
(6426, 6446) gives -71.1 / 0.7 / 71.1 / -0.7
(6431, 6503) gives -69.2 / 1.3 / 70.8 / 0.3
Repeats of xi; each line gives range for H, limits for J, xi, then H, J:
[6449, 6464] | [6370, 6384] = 2.4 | 70.4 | 72.84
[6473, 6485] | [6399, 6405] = 1.7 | 71.3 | 69.58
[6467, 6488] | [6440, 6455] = 0.8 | 71.4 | 70.58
